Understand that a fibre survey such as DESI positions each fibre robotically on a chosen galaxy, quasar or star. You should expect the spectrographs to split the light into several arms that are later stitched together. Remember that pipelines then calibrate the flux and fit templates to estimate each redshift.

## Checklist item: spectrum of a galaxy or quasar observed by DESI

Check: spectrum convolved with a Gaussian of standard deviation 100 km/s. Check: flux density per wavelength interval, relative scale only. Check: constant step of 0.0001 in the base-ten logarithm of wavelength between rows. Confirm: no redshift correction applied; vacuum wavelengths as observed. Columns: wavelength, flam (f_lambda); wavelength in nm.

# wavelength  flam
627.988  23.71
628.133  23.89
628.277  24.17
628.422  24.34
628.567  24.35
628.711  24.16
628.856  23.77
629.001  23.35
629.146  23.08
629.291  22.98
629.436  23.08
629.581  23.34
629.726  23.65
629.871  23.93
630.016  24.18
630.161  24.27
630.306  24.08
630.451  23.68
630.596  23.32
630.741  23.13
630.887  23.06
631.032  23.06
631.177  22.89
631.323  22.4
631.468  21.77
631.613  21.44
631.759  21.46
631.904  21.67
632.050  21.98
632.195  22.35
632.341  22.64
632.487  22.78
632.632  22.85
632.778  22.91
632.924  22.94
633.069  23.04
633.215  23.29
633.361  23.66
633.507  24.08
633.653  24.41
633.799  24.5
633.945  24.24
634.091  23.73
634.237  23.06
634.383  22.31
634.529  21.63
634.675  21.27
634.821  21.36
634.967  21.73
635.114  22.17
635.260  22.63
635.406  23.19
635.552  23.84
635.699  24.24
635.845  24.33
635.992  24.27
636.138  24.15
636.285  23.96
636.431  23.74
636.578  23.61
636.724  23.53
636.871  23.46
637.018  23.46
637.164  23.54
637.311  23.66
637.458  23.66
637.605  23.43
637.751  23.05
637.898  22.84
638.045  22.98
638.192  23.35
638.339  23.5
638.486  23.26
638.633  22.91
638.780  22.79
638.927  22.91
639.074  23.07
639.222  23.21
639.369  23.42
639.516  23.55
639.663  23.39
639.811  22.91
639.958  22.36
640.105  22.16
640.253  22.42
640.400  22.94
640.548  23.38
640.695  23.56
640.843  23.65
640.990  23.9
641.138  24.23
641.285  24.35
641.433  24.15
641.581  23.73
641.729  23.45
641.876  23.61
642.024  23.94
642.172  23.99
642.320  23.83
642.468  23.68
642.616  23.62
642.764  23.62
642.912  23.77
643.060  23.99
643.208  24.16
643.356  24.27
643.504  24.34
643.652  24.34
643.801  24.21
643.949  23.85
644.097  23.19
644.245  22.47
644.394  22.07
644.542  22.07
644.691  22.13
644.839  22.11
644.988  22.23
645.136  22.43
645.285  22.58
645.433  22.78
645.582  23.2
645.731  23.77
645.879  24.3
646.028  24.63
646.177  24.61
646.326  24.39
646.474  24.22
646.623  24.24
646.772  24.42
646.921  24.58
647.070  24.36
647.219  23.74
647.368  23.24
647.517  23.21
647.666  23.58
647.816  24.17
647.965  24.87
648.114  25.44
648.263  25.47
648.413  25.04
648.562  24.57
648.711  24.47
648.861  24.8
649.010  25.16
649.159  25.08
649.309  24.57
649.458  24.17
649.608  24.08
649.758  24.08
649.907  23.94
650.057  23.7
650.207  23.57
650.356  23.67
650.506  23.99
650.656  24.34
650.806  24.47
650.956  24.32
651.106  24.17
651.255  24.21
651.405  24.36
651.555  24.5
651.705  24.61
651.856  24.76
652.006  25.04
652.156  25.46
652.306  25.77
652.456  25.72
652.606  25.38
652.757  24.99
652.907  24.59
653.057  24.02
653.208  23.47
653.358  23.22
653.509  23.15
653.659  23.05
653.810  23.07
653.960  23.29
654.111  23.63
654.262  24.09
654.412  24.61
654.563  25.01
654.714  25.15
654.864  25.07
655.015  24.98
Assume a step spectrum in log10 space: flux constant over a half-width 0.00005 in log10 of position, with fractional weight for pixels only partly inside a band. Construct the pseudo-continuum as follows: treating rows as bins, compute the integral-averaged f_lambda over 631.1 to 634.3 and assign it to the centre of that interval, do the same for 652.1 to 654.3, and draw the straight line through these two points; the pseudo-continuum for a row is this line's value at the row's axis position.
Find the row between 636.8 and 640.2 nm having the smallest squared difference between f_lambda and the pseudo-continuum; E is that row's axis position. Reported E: 638.486 nm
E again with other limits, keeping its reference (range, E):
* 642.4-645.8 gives 645.731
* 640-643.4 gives 640.548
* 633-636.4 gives 634.237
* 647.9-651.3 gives 650.506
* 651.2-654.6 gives 651.255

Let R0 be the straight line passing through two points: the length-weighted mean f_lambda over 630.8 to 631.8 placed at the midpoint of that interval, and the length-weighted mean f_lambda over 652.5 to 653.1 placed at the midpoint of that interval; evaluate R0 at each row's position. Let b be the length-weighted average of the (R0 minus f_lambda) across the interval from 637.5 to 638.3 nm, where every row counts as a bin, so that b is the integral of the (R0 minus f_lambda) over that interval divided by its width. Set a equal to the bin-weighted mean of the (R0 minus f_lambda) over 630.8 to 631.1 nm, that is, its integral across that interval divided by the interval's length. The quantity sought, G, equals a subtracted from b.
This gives 0.7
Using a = -0.8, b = -0.1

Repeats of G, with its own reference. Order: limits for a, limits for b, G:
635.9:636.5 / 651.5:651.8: 1.3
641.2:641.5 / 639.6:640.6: 1.3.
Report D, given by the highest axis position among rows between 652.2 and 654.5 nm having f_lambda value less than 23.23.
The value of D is 653.810 nm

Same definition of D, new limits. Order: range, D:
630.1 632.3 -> 632.195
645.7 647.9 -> 647.517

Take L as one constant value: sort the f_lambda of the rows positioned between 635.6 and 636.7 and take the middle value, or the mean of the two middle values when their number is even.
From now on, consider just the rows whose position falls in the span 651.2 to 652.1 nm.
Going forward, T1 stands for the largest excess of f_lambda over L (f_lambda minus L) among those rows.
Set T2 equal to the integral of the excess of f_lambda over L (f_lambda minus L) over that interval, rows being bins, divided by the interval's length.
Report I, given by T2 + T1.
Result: 1.3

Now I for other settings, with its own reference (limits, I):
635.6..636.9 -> 0.0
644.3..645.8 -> -2.0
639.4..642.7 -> -0.5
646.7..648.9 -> 1.6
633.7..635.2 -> -1.2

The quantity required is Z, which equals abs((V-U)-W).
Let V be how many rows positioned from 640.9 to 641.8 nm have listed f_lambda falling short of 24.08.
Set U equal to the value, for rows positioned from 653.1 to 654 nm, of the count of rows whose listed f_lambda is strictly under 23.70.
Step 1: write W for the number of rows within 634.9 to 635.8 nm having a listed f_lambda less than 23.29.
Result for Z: 7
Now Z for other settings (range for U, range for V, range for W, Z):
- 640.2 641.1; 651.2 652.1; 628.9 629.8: 8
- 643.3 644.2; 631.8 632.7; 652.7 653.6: 3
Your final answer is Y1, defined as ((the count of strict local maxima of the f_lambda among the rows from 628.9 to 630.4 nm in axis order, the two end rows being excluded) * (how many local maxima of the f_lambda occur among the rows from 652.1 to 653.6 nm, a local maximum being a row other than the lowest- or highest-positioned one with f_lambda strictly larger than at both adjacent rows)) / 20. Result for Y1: 0.05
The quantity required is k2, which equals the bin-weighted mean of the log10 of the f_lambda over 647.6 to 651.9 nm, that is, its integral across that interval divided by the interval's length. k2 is 1.387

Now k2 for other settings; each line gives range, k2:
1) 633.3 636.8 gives 1.367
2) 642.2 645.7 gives 1.366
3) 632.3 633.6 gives 1.364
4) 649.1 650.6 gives 1.381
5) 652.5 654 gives 1.378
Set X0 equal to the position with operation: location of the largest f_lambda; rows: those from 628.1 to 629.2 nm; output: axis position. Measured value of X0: 628.567 nm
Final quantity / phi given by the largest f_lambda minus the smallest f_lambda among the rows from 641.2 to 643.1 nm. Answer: 0.9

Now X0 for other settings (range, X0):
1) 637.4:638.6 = 637.458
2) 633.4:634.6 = 633.799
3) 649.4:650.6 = 649.458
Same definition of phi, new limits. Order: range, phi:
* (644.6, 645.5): 0.7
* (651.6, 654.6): 2.7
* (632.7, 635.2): 3.2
